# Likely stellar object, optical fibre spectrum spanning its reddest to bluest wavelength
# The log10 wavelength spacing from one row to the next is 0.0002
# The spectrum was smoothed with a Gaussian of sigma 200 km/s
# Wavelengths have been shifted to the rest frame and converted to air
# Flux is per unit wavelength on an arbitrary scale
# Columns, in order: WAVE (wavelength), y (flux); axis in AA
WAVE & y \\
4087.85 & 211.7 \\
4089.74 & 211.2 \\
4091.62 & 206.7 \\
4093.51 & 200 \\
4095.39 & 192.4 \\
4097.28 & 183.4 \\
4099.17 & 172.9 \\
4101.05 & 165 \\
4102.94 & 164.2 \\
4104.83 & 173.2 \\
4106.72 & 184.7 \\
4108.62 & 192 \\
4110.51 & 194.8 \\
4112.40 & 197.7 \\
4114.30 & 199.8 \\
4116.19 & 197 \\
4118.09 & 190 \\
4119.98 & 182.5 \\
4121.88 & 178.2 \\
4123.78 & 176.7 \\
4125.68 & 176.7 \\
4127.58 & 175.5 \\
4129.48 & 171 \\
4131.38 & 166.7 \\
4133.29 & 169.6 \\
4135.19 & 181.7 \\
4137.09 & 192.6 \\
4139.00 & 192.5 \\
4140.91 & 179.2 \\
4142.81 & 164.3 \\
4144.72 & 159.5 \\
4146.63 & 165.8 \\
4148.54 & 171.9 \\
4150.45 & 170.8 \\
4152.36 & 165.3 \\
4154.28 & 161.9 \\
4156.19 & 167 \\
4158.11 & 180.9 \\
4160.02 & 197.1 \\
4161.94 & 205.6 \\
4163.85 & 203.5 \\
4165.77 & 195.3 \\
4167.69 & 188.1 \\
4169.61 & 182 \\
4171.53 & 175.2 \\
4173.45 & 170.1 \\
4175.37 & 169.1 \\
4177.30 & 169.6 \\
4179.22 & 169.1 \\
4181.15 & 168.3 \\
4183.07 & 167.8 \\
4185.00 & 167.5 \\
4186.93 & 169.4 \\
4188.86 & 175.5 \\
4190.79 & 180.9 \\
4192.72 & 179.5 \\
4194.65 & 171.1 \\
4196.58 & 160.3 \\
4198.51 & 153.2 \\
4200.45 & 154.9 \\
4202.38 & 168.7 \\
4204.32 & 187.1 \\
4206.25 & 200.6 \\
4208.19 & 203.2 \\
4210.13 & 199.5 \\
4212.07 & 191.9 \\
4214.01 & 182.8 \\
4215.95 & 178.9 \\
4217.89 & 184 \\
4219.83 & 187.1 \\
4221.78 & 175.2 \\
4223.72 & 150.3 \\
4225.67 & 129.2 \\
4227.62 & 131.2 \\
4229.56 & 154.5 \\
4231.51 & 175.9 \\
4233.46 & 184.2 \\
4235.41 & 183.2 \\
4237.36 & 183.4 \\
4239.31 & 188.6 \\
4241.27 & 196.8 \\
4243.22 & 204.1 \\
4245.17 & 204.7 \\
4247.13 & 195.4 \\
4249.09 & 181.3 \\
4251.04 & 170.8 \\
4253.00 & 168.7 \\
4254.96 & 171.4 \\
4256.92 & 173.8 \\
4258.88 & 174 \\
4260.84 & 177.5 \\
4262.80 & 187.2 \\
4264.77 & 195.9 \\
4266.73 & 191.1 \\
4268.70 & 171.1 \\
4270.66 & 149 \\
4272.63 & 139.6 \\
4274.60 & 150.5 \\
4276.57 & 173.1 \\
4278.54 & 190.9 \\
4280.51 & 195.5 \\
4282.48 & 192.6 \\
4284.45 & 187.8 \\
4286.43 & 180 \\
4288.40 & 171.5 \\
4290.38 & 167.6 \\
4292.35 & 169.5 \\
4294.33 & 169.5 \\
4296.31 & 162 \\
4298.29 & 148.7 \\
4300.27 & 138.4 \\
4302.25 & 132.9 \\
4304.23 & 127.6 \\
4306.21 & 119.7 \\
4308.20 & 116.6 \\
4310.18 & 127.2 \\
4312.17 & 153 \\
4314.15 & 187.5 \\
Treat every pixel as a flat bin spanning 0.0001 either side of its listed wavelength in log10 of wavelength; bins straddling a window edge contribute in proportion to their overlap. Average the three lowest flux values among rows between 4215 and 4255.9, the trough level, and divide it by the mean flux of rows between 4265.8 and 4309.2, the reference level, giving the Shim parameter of 0.85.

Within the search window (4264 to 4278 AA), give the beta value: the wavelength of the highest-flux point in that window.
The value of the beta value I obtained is 4264.77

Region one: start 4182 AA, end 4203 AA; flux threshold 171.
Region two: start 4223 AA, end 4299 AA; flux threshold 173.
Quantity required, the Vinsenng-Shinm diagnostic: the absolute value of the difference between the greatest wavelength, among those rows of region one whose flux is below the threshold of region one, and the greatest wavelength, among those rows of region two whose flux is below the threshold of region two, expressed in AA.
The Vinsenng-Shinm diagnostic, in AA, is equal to 95.9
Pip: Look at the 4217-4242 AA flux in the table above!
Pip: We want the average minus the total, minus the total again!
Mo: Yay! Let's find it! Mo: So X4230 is -4276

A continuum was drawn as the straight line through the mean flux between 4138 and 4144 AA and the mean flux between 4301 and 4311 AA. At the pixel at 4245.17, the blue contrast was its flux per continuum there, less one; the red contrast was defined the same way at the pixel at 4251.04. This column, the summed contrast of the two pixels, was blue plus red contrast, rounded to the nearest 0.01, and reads 0.61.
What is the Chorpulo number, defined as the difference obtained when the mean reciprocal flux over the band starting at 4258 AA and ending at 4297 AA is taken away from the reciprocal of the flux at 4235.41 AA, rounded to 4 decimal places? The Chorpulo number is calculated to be -0.0003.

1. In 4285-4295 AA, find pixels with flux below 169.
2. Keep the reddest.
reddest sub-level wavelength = 4290.38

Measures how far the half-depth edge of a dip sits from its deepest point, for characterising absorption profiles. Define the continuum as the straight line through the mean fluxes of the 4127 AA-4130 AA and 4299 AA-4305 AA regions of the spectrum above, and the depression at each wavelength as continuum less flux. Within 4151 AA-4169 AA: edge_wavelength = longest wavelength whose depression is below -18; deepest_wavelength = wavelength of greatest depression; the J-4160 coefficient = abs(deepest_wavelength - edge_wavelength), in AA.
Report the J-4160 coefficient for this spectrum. 13.4 AA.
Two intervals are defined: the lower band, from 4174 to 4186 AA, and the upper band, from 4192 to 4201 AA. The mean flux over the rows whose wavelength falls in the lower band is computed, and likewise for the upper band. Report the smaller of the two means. 164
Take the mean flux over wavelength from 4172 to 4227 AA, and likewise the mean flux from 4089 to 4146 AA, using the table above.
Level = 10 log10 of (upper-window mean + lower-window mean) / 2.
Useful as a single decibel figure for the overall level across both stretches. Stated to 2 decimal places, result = 22.51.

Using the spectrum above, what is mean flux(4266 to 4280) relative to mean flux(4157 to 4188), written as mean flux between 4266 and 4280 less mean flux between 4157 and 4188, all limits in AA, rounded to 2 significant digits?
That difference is -13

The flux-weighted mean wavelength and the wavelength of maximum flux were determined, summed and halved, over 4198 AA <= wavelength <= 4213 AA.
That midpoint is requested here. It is 4206.9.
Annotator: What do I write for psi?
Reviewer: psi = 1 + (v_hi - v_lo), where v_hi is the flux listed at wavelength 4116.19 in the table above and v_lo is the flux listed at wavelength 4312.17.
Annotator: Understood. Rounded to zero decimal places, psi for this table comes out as 45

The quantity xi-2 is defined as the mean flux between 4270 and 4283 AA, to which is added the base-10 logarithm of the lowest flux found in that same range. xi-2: 172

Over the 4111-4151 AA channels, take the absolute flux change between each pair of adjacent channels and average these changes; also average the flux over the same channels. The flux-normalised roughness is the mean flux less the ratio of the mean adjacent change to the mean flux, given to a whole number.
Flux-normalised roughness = 179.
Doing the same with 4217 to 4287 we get 176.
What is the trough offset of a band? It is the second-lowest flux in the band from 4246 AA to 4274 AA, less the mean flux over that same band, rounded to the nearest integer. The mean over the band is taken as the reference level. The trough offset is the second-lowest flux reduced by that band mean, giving -26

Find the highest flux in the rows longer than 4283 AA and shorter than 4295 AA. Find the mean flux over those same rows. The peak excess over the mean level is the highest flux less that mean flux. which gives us 13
